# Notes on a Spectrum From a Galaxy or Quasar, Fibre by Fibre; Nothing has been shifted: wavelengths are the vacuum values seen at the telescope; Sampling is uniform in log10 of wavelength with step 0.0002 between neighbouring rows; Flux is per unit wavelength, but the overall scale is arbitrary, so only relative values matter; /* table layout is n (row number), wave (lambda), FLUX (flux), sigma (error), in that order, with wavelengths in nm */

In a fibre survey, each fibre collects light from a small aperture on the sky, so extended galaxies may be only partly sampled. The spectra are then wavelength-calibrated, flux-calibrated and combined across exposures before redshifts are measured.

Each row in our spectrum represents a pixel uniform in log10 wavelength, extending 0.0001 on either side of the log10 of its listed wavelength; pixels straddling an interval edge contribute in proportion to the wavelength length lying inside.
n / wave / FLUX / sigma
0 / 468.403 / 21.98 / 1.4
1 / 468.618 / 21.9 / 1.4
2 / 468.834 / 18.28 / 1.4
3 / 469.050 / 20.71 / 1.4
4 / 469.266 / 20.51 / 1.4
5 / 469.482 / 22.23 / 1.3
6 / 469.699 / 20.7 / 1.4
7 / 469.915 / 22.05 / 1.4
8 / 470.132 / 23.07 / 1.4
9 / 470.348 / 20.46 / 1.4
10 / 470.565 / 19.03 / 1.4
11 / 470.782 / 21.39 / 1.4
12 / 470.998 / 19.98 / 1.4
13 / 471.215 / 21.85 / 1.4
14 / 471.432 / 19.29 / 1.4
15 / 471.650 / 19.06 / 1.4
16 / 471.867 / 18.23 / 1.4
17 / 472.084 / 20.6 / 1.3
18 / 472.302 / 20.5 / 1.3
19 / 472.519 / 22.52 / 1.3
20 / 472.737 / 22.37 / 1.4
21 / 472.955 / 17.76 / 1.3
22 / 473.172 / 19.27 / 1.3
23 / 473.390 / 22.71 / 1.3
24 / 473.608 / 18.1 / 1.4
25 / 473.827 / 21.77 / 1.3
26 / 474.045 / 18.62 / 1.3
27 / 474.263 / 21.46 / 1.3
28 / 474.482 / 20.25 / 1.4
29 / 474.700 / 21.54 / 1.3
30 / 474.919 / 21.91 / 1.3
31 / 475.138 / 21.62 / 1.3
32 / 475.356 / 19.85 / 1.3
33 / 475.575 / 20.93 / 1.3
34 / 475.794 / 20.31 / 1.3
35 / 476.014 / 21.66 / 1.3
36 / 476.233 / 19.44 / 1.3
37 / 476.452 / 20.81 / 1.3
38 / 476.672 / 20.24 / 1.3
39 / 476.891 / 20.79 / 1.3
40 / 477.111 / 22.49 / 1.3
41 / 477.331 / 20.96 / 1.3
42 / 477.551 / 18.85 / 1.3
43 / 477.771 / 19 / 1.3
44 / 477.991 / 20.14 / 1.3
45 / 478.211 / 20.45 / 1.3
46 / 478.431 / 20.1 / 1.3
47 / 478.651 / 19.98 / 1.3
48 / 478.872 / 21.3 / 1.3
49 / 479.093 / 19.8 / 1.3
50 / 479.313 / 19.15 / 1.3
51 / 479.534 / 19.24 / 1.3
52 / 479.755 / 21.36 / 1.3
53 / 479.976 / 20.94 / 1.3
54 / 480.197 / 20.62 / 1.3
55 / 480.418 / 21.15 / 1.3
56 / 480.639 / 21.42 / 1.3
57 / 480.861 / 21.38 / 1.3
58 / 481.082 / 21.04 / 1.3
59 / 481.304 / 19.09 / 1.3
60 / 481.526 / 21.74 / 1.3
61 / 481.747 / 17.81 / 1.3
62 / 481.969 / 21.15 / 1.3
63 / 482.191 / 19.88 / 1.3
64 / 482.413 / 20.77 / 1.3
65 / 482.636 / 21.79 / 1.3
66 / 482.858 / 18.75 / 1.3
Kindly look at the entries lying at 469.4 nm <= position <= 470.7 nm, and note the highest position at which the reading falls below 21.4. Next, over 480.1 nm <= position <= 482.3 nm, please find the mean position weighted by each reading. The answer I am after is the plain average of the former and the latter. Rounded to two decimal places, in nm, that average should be 475.87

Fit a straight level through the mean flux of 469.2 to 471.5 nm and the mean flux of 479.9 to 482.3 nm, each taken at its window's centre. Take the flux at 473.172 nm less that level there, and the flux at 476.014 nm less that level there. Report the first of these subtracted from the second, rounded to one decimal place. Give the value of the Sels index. 2.5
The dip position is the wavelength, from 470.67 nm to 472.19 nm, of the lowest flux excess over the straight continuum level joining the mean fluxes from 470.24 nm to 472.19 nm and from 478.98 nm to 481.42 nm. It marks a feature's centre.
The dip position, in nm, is 471.867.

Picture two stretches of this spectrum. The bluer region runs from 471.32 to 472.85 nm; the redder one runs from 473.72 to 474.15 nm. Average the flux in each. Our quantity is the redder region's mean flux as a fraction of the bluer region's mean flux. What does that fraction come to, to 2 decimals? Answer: 0.99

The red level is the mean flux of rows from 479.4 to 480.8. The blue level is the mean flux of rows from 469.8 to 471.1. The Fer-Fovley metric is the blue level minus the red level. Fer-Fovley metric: 0.2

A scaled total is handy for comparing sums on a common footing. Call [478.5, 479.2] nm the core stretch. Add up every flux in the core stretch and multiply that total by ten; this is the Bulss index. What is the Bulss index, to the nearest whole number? 611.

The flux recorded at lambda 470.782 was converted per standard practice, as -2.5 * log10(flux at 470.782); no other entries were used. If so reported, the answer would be -3.326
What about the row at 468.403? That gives -3.355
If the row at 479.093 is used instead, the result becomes -3.242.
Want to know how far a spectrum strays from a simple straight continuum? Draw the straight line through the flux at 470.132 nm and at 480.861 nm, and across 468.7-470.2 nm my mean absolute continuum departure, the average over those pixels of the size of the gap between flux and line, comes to 2.1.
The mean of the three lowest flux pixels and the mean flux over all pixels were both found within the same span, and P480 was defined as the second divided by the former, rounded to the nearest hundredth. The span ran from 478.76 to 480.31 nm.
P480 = 1.05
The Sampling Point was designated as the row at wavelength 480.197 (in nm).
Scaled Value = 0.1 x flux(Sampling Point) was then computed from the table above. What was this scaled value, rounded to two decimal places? 2.06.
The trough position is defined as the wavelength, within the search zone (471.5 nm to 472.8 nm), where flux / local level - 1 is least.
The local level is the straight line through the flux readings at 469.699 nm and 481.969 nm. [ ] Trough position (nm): 471.867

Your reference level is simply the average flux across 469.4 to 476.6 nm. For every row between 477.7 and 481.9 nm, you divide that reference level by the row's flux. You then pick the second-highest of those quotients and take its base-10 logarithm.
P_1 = 0.036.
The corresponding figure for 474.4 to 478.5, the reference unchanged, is 0.036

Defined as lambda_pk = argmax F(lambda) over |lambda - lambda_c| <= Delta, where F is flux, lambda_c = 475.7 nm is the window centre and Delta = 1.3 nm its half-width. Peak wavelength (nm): 474.919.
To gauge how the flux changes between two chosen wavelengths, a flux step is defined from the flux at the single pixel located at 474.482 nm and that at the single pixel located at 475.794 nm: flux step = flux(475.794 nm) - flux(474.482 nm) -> 0.1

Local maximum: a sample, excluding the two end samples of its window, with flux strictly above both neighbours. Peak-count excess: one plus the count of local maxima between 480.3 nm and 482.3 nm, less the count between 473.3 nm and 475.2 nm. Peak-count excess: 1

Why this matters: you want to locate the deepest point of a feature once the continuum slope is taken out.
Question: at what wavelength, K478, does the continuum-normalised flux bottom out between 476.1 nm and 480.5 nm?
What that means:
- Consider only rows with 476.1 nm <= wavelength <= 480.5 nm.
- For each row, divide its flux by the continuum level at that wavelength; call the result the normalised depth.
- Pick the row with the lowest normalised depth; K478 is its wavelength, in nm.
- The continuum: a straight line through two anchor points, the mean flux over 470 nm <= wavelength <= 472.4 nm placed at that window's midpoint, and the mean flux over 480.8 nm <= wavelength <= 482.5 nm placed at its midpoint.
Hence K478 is 477.551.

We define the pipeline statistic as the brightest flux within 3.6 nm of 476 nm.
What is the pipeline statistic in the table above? 22.71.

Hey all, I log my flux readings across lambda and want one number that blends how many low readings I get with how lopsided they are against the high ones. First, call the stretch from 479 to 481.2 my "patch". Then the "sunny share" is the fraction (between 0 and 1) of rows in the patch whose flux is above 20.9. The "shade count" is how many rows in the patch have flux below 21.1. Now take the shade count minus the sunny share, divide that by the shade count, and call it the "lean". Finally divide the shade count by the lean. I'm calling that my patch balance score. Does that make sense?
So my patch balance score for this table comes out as 7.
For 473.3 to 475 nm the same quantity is 4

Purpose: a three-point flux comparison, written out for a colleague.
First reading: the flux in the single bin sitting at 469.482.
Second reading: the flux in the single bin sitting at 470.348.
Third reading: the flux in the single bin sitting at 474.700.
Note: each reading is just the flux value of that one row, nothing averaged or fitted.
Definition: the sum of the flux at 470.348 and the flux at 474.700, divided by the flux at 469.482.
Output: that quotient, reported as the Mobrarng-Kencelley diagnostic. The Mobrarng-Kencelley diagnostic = 1.89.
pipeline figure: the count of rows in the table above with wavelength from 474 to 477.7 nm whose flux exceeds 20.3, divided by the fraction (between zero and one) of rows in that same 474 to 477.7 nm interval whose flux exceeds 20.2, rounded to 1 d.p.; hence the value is 14.4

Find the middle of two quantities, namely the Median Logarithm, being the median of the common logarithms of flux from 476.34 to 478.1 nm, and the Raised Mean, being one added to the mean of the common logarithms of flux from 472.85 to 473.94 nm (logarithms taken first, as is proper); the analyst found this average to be 1.80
